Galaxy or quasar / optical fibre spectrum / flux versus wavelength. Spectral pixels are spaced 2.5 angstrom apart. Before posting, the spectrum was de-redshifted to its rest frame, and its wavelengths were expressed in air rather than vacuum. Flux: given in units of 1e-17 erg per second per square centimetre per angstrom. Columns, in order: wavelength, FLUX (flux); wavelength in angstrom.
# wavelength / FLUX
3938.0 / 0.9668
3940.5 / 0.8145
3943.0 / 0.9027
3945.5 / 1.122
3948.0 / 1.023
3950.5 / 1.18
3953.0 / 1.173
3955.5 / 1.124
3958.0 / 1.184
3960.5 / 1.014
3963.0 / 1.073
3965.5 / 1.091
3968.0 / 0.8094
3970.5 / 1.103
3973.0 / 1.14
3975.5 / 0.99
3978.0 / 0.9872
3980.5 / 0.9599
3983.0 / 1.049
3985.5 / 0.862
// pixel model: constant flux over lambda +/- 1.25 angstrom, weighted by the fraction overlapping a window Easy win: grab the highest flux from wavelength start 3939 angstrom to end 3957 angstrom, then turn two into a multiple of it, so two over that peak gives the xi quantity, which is 1.69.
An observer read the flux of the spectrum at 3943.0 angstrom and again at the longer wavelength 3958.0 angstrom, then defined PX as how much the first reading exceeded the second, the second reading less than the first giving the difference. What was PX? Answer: -0.28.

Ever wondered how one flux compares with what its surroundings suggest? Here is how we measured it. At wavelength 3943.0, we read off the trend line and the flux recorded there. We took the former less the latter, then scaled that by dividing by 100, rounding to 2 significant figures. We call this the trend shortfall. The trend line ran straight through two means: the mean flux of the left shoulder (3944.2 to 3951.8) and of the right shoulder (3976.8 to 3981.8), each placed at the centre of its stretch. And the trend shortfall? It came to 0.0023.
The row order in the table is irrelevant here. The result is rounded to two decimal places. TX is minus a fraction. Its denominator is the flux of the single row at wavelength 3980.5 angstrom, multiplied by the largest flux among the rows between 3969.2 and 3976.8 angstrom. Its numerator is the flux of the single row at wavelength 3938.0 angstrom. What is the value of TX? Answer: -0.88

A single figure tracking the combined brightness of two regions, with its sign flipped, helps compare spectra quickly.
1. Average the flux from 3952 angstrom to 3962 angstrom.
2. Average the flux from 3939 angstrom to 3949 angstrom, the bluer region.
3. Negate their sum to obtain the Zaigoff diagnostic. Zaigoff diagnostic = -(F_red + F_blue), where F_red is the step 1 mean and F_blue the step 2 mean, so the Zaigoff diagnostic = -2.09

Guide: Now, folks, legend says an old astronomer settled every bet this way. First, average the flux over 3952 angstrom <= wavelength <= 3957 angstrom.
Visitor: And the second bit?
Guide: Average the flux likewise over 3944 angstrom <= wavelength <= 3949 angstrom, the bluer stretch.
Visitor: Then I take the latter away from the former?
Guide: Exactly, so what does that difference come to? 0.08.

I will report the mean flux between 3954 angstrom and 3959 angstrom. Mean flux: 1.15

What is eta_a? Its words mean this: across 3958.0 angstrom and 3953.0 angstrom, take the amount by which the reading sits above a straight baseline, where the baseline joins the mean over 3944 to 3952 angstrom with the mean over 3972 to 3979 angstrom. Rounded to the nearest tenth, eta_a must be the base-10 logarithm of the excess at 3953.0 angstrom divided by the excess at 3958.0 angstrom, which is -0.1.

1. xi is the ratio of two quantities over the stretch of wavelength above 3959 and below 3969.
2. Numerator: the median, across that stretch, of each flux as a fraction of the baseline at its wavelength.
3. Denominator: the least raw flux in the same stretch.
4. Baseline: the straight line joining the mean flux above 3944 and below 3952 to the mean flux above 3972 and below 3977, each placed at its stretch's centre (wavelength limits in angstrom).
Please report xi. 1.19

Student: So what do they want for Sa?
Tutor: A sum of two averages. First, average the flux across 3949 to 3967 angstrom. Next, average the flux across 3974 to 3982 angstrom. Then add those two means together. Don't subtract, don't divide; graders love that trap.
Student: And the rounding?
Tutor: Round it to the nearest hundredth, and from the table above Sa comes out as 2.10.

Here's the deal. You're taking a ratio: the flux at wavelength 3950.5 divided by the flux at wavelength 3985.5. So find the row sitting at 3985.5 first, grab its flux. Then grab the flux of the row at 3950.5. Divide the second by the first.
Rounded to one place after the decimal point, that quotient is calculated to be 1.4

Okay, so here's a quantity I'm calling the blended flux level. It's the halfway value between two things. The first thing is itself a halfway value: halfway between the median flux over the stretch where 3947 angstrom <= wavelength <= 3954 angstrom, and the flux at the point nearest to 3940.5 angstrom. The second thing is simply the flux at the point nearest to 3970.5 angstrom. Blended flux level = 1.05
